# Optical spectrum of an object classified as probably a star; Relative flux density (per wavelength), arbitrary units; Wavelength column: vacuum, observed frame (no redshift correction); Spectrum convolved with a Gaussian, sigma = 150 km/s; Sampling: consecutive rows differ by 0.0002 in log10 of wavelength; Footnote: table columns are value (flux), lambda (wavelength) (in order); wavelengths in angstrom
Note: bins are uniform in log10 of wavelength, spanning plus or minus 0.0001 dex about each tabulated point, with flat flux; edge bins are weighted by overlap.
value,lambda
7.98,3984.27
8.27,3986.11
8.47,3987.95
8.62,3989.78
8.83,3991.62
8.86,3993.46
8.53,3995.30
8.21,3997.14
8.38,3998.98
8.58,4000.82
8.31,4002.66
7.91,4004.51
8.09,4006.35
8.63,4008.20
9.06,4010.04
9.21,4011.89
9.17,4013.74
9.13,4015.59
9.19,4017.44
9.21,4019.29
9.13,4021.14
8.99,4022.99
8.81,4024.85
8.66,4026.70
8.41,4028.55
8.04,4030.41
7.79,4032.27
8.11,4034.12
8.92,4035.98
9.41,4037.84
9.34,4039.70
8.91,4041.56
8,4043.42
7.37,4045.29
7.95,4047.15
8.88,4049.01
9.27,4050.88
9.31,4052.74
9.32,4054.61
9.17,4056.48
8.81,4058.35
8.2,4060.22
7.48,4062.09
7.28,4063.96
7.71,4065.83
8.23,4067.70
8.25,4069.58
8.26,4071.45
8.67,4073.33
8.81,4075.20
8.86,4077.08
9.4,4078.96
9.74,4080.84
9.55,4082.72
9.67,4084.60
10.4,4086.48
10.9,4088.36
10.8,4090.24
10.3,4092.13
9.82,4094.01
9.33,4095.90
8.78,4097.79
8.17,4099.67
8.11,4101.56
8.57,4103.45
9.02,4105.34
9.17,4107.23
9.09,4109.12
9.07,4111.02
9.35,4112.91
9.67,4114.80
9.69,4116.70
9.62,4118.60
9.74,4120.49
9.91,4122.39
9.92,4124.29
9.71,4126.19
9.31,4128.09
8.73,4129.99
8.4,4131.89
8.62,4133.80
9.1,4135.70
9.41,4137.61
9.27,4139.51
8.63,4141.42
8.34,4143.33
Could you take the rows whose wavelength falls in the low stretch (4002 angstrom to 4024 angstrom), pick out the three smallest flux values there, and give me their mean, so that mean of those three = 8.1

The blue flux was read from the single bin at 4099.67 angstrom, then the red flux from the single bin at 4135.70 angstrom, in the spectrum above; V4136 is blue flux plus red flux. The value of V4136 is 17.3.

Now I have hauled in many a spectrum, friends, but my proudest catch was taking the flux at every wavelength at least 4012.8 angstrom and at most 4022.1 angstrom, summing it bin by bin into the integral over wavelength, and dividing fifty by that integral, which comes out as 0.59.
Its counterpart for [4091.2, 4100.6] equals 0.57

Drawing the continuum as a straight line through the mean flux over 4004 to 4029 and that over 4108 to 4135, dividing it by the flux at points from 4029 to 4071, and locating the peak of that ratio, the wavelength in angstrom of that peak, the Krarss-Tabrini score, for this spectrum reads 4063.96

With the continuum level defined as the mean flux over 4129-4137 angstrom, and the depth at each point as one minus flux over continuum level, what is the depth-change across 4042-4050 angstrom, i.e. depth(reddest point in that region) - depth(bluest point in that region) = -0.10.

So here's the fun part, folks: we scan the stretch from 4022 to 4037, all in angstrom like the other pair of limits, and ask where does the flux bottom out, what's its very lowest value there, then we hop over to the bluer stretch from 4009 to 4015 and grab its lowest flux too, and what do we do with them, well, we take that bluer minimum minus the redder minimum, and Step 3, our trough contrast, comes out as 1.3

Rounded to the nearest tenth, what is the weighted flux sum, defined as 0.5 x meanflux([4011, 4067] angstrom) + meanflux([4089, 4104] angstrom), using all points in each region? 13.6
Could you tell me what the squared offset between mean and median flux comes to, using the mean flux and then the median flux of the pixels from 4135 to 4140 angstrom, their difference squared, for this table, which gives 0.000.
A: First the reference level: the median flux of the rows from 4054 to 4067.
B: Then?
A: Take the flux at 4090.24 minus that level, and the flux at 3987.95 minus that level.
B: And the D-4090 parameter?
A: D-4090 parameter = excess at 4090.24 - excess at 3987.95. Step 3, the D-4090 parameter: 2.3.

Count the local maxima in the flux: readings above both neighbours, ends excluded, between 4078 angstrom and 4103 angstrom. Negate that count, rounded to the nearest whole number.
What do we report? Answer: -2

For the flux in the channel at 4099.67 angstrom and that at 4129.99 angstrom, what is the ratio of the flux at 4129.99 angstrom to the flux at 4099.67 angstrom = 1.07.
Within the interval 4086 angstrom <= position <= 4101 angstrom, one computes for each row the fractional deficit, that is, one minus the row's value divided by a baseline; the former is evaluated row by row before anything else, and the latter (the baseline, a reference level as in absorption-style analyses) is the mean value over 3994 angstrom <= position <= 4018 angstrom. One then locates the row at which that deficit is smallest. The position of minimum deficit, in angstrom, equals 4088.36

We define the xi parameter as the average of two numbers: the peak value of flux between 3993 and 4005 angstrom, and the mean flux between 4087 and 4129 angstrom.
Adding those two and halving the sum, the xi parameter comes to 9.16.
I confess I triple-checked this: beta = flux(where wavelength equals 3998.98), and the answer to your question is 8.38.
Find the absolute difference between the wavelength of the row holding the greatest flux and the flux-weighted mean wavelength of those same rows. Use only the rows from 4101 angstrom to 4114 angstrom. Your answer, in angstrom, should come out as 5.5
